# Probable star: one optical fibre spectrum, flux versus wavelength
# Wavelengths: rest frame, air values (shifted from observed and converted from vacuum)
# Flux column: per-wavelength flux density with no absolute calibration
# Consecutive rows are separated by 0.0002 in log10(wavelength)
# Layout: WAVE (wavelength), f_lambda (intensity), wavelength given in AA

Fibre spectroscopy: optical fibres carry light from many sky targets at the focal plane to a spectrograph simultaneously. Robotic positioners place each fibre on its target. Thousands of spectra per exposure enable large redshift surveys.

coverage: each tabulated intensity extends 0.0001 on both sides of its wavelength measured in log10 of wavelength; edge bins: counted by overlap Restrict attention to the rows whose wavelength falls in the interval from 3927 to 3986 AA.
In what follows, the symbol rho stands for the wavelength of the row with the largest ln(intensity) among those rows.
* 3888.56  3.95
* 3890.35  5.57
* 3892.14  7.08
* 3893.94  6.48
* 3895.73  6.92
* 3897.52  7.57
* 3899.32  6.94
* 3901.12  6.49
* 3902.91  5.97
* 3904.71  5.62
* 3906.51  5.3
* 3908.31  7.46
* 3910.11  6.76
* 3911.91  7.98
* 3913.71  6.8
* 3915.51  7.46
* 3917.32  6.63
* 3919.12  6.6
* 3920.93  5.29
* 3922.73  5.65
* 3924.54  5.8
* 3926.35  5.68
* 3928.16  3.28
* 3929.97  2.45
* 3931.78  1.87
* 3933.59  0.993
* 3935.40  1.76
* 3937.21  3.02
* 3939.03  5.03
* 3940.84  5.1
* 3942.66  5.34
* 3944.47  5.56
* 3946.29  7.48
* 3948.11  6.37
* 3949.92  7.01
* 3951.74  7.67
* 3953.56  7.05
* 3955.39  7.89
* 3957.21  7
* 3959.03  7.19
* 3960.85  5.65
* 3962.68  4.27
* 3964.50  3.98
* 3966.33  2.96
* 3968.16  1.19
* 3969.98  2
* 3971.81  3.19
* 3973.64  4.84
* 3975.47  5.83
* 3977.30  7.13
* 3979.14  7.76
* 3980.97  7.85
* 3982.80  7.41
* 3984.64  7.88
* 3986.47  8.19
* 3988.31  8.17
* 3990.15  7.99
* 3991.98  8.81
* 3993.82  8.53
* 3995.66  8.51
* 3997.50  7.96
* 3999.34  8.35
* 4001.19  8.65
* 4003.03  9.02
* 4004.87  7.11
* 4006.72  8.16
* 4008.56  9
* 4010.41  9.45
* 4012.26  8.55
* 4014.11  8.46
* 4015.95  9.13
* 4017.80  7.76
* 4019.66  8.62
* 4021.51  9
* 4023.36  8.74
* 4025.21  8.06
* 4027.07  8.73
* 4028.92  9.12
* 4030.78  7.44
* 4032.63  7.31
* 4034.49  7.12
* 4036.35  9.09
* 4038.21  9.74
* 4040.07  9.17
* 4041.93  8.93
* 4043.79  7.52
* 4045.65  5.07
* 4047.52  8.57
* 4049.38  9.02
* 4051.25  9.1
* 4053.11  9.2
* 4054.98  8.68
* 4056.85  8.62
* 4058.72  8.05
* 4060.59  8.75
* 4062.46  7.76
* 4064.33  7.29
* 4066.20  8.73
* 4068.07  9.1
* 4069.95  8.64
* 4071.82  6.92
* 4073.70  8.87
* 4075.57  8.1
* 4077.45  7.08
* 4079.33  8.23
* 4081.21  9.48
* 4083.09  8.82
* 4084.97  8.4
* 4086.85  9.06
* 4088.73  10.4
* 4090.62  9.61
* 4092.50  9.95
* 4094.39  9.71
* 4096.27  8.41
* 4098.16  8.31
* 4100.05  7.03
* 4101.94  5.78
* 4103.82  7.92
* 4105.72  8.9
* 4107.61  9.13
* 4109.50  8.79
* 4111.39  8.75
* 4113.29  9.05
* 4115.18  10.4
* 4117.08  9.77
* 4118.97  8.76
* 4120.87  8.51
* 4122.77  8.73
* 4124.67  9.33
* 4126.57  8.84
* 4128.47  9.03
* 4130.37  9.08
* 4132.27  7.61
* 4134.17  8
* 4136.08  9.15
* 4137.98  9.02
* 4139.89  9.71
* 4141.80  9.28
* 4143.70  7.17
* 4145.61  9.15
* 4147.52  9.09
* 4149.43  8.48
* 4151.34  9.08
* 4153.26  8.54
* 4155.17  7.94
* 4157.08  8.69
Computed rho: 3955.39 AA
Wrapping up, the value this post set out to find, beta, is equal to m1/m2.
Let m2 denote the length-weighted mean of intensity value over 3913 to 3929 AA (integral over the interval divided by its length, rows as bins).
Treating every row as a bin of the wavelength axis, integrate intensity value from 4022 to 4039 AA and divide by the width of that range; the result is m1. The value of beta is 1.4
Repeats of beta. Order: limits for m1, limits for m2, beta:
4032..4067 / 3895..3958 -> 1.4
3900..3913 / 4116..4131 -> 0.7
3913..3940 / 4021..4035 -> 0.6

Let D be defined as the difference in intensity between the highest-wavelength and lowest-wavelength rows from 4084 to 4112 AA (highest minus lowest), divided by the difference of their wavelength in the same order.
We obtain 0.013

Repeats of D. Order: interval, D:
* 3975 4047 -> -0.011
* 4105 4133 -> -0.049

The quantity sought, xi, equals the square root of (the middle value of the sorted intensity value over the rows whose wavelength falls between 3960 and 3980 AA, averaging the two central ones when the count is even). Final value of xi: 2.07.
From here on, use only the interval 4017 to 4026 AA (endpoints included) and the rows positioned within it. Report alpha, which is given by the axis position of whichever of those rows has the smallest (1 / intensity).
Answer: 4021.51 AA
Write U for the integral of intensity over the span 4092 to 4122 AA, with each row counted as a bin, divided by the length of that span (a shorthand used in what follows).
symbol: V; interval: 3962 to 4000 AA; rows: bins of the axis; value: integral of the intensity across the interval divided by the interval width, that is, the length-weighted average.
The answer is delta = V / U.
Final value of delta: 0.73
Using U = 8.7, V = 6.3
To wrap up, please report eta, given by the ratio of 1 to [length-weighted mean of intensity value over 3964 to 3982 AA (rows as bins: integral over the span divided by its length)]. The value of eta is 0.212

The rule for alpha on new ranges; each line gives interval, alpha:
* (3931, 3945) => 3944.47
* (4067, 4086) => 4081.21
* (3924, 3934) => 3924.54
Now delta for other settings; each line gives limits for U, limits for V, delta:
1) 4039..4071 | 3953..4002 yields 0.78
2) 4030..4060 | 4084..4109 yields 1.04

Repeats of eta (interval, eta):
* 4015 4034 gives 0.120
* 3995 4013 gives 0.118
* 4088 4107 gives 0.116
